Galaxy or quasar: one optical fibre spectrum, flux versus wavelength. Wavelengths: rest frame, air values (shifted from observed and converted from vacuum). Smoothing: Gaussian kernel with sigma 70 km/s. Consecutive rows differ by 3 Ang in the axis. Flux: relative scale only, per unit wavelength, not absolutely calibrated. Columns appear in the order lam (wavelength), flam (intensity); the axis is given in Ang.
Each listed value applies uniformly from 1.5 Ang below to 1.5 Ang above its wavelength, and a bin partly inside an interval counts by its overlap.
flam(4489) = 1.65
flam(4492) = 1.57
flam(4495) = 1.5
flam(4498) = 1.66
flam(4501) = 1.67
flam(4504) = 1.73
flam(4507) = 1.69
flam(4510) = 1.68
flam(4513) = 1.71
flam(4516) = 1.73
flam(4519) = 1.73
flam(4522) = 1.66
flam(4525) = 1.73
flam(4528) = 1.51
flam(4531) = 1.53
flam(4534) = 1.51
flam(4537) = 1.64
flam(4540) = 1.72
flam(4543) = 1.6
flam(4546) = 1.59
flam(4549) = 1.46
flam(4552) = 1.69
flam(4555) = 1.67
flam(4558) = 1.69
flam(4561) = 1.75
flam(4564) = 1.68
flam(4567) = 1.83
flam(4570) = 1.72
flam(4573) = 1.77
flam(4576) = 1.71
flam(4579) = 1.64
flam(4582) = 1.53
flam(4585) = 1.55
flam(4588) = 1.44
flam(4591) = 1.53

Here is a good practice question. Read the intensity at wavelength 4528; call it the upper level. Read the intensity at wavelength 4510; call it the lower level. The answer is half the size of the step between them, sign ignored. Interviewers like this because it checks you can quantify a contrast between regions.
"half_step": 0.085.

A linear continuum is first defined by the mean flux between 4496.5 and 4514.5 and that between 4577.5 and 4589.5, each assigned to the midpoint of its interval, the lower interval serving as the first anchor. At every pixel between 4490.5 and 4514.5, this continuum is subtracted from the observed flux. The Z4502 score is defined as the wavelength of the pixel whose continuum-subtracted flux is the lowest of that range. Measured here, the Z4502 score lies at 4495 Ang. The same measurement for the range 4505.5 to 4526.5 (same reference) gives 4510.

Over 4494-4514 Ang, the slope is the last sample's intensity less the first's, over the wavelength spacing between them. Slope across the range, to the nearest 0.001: 0.012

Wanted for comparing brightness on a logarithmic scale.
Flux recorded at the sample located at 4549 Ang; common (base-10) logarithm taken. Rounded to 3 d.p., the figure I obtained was 0.164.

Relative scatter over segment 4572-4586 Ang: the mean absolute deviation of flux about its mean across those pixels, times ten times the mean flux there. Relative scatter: 1.3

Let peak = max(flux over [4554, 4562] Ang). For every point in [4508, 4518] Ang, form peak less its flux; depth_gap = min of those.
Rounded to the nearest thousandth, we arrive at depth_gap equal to 0.020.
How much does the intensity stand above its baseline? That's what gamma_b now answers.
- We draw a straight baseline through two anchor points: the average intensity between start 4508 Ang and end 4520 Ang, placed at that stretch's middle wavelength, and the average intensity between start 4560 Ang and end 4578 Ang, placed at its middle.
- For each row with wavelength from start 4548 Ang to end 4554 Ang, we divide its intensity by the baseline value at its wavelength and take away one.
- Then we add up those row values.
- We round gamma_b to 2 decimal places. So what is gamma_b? -0.18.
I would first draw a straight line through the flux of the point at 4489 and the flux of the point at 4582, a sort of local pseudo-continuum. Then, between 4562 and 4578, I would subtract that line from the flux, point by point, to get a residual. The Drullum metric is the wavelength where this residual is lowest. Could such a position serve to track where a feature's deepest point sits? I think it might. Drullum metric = 4564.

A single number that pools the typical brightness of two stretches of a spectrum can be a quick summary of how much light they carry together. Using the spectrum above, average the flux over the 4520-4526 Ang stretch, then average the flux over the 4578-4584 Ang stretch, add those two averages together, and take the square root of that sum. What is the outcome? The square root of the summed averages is 1.81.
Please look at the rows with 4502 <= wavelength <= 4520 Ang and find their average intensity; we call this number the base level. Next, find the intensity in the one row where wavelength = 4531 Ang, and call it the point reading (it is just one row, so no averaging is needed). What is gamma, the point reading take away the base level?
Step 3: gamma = -0.18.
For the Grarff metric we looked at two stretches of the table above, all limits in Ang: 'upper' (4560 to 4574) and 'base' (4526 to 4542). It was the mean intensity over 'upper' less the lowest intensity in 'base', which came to 0.24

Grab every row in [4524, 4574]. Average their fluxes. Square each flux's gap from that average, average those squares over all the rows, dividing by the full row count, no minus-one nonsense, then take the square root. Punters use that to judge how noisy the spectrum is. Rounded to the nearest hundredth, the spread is 0.10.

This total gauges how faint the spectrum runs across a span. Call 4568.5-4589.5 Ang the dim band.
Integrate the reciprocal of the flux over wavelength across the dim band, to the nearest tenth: 13.0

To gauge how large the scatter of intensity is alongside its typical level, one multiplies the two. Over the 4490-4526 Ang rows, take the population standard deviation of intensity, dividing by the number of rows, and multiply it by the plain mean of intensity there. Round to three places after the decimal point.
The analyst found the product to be 0.114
